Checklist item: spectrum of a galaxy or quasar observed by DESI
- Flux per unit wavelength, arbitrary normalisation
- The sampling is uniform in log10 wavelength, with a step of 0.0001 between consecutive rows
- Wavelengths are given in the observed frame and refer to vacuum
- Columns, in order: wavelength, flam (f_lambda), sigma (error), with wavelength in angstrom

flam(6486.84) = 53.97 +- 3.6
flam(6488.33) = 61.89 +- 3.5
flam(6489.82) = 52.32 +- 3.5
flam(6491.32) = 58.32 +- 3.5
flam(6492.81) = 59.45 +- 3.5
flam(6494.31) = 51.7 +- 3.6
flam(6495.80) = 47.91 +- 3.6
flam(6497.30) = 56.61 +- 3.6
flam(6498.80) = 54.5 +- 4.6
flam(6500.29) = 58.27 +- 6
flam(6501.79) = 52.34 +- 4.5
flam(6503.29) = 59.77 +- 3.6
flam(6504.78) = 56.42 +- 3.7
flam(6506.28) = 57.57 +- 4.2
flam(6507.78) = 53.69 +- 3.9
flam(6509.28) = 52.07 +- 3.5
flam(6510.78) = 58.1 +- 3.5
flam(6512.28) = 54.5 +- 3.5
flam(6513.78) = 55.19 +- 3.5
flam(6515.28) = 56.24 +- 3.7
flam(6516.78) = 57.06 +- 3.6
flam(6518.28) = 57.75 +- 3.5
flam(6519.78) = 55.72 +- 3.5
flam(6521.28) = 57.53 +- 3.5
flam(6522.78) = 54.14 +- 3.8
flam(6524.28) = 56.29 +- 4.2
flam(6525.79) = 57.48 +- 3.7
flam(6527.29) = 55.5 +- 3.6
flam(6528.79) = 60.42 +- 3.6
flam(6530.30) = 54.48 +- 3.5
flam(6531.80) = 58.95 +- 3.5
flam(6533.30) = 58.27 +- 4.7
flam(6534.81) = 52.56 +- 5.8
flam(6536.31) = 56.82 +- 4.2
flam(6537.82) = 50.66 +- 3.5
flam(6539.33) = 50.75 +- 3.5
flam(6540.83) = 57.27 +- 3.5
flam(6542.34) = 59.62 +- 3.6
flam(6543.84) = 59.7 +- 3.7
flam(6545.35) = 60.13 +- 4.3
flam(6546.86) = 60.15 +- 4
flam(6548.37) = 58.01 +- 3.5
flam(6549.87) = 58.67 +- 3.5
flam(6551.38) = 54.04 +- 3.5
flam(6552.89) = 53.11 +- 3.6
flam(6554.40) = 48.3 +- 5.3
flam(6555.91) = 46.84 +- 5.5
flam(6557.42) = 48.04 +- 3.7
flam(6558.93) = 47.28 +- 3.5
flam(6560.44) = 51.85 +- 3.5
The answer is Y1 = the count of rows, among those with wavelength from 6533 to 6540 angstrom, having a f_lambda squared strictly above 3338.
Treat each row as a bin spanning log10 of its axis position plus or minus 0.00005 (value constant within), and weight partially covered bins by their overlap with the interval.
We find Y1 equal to 1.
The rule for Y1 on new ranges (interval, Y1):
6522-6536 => 3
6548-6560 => 2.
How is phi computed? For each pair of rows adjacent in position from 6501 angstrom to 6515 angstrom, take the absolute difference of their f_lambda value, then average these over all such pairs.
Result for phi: 3.5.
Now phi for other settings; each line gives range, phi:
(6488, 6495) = 6.1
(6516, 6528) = 1.9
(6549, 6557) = 3.0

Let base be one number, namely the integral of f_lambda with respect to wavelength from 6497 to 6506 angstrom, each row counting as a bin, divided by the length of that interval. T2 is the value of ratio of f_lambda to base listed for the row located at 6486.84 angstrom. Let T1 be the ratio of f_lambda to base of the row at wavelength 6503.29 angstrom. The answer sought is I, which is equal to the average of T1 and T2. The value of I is 1.01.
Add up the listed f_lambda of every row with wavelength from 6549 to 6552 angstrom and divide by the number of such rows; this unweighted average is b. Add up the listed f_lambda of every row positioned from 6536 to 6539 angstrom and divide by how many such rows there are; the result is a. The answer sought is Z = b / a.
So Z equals 1.05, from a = 54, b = 56.4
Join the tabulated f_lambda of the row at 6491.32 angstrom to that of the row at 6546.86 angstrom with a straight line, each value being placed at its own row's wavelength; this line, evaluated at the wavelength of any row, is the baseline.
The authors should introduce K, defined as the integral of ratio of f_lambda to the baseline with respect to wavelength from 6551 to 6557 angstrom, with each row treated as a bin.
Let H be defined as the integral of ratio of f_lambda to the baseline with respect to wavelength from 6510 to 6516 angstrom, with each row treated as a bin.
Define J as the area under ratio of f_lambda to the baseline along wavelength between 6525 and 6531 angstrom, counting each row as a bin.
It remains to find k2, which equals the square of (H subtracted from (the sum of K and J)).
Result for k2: 25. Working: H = 6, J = 5.7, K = 5.0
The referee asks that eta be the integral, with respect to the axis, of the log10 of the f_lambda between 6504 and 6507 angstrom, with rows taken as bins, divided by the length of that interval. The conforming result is 1.759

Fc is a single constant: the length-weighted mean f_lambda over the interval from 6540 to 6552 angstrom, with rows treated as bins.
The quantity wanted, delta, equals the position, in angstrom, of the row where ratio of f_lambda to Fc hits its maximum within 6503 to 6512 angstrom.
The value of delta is 6503.29 angstrom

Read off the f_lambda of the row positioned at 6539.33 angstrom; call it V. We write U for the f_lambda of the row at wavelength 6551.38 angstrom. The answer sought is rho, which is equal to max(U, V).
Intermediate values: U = 54.04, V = 50.75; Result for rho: 54.0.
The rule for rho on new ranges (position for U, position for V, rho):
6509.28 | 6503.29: 59.8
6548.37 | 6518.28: 58.0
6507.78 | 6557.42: 53.7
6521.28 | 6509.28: 57.5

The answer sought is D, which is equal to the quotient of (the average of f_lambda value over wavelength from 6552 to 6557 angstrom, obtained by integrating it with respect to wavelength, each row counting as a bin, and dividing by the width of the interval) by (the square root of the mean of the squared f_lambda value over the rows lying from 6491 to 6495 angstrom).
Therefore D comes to 0.87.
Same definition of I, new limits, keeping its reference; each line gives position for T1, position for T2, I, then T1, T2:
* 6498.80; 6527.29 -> 0.98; 0.97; 0.98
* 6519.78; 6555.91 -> 0.91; 0.99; 0.83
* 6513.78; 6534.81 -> 0.96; 0.98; 0.93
